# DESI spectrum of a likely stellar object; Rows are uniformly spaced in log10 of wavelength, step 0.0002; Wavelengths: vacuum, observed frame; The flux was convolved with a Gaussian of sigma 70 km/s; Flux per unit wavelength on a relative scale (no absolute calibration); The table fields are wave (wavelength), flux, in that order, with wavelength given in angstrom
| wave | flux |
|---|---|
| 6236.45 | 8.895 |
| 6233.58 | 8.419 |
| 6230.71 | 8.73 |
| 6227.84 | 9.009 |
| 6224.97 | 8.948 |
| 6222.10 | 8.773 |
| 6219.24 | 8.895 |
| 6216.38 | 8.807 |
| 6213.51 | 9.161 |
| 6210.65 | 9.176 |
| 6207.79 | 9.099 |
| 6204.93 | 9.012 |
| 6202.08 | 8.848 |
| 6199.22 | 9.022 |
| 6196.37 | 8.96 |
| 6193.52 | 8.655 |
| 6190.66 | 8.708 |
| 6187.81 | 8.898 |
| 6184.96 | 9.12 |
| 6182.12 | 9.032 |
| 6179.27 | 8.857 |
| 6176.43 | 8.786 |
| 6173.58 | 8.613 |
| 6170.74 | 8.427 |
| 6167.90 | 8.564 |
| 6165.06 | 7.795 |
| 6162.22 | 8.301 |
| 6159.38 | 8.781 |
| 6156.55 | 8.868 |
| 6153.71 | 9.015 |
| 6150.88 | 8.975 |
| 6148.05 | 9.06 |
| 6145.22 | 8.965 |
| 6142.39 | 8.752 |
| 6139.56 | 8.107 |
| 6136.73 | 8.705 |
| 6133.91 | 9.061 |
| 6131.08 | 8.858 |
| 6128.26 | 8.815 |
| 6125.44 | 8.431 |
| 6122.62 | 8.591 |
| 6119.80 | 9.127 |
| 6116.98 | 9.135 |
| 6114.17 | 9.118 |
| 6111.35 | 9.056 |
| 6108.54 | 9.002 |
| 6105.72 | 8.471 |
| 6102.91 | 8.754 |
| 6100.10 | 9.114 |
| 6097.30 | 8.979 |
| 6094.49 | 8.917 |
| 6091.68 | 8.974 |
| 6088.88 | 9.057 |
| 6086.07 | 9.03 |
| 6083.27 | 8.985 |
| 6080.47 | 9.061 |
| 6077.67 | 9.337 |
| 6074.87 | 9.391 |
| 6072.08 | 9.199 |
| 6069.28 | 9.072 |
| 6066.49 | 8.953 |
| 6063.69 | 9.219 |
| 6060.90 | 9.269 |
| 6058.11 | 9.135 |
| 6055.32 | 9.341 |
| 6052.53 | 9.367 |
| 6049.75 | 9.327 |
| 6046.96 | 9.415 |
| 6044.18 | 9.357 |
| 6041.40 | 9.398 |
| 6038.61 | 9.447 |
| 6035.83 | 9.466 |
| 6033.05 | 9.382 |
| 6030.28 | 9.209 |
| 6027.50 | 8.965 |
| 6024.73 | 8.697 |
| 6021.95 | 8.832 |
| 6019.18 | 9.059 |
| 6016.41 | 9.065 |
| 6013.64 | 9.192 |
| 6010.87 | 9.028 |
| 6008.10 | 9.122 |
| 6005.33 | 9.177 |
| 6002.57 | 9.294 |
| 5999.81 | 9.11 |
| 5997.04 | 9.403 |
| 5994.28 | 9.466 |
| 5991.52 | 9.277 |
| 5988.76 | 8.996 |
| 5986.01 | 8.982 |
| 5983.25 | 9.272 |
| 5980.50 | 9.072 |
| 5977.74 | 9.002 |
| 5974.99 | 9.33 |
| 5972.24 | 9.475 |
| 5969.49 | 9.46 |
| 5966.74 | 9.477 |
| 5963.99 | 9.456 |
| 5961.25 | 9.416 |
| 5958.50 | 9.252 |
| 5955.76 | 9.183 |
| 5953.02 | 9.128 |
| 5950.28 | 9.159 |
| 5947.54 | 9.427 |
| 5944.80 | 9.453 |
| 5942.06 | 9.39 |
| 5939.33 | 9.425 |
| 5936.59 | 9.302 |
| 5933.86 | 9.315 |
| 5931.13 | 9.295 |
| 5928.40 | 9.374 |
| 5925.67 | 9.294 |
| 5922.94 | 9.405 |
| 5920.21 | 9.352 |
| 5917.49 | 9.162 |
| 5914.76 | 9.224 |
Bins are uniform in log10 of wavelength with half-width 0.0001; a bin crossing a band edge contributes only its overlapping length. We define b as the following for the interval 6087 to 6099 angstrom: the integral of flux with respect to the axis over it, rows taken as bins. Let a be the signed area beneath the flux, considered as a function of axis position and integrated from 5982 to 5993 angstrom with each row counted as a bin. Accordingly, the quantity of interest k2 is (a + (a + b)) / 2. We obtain 154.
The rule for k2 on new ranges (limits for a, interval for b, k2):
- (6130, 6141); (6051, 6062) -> 146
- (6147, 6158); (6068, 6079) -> 150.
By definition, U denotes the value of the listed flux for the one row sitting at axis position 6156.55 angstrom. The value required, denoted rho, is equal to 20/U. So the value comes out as 2.26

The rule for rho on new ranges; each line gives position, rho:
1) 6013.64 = 2.18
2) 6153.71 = 2.22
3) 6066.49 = 2.23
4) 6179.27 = 2.26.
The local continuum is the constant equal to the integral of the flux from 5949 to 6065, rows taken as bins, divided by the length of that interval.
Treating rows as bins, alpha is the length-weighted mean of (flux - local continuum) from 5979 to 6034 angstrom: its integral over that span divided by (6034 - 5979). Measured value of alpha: -0.10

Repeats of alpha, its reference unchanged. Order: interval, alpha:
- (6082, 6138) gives -0.32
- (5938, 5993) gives 0.05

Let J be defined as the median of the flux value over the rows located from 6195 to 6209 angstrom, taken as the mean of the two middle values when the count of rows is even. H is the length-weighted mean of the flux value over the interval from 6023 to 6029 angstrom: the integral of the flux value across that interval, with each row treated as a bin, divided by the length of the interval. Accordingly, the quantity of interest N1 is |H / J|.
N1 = 0.98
